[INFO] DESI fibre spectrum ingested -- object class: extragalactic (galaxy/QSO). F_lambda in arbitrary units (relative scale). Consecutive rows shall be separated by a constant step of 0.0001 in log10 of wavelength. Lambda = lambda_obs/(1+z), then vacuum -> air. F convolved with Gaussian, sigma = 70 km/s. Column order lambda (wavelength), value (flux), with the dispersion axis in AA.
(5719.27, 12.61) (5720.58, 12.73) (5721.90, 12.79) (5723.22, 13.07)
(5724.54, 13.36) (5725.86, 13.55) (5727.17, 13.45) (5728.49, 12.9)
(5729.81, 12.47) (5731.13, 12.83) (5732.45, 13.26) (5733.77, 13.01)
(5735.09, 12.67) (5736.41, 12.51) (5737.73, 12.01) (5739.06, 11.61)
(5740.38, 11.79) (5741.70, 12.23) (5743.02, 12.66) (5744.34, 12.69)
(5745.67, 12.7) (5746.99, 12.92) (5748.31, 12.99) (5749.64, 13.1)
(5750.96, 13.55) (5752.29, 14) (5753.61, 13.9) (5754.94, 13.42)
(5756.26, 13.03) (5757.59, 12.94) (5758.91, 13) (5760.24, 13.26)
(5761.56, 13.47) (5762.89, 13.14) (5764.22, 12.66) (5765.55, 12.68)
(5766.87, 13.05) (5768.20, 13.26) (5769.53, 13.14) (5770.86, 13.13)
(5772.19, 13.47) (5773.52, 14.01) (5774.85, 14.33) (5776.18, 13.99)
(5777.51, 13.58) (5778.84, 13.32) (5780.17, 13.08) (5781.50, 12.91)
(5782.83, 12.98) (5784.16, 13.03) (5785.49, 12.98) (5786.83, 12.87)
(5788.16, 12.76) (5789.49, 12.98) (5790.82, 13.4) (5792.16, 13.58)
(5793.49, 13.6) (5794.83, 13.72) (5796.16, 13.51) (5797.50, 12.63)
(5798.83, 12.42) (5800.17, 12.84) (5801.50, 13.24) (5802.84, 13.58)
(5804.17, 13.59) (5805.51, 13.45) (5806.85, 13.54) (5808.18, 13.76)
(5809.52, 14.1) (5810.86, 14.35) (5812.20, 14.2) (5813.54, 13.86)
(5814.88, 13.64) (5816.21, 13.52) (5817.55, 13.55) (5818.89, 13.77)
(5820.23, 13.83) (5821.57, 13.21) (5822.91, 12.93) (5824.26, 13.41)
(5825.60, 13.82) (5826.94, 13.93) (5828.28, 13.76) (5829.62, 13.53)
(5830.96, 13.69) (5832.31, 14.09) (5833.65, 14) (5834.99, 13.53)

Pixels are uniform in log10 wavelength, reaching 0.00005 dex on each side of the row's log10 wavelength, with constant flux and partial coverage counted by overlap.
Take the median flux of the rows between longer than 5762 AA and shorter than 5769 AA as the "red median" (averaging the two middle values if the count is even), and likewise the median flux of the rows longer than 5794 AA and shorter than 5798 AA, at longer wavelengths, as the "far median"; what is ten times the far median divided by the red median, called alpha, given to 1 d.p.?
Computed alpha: 10.4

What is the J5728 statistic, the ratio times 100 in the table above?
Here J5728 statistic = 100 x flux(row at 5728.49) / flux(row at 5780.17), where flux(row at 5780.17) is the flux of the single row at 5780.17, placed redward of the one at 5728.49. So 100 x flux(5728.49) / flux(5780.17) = 99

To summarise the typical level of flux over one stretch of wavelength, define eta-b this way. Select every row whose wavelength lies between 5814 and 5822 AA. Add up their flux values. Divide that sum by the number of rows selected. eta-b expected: 13.6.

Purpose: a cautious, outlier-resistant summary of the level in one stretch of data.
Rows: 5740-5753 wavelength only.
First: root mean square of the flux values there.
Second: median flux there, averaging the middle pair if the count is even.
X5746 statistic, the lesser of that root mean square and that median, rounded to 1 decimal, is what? 12.8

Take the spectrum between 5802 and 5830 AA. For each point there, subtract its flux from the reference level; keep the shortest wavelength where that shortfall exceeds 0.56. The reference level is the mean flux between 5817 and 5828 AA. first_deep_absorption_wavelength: 5822.91 AA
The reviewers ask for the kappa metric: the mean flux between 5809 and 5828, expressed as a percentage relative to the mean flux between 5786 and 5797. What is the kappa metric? 103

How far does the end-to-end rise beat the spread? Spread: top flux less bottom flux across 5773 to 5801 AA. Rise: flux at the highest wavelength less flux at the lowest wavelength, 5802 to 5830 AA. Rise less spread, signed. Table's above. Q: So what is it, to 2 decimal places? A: -1.96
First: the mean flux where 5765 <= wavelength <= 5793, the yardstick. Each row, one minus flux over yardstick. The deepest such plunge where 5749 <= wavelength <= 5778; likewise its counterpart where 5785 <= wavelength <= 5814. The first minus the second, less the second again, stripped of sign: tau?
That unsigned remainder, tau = 0.082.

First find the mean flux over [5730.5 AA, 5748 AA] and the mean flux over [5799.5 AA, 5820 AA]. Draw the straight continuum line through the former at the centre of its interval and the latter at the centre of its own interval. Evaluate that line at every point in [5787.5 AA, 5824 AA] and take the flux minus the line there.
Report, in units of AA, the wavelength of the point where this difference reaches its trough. 5798.83 AA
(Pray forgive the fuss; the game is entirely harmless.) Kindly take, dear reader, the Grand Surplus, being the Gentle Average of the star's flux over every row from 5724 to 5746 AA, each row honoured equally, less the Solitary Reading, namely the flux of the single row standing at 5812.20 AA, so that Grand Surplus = -1.5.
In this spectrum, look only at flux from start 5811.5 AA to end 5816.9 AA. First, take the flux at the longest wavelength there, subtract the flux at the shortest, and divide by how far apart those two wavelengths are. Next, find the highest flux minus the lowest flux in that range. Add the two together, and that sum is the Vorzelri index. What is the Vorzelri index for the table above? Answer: 0.51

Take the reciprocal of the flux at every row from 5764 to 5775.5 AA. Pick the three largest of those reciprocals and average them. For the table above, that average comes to 0.0782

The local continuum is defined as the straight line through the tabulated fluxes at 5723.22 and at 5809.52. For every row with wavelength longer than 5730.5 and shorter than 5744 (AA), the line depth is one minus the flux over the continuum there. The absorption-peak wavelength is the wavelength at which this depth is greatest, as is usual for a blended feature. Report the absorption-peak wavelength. 5739.06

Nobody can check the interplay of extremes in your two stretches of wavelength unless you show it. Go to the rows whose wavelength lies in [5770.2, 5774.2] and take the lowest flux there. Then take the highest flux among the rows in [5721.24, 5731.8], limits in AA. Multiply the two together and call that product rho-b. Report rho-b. 178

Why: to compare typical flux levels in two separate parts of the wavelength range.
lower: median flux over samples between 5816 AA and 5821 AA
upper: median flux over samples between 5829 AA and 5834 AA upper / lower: 1.01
